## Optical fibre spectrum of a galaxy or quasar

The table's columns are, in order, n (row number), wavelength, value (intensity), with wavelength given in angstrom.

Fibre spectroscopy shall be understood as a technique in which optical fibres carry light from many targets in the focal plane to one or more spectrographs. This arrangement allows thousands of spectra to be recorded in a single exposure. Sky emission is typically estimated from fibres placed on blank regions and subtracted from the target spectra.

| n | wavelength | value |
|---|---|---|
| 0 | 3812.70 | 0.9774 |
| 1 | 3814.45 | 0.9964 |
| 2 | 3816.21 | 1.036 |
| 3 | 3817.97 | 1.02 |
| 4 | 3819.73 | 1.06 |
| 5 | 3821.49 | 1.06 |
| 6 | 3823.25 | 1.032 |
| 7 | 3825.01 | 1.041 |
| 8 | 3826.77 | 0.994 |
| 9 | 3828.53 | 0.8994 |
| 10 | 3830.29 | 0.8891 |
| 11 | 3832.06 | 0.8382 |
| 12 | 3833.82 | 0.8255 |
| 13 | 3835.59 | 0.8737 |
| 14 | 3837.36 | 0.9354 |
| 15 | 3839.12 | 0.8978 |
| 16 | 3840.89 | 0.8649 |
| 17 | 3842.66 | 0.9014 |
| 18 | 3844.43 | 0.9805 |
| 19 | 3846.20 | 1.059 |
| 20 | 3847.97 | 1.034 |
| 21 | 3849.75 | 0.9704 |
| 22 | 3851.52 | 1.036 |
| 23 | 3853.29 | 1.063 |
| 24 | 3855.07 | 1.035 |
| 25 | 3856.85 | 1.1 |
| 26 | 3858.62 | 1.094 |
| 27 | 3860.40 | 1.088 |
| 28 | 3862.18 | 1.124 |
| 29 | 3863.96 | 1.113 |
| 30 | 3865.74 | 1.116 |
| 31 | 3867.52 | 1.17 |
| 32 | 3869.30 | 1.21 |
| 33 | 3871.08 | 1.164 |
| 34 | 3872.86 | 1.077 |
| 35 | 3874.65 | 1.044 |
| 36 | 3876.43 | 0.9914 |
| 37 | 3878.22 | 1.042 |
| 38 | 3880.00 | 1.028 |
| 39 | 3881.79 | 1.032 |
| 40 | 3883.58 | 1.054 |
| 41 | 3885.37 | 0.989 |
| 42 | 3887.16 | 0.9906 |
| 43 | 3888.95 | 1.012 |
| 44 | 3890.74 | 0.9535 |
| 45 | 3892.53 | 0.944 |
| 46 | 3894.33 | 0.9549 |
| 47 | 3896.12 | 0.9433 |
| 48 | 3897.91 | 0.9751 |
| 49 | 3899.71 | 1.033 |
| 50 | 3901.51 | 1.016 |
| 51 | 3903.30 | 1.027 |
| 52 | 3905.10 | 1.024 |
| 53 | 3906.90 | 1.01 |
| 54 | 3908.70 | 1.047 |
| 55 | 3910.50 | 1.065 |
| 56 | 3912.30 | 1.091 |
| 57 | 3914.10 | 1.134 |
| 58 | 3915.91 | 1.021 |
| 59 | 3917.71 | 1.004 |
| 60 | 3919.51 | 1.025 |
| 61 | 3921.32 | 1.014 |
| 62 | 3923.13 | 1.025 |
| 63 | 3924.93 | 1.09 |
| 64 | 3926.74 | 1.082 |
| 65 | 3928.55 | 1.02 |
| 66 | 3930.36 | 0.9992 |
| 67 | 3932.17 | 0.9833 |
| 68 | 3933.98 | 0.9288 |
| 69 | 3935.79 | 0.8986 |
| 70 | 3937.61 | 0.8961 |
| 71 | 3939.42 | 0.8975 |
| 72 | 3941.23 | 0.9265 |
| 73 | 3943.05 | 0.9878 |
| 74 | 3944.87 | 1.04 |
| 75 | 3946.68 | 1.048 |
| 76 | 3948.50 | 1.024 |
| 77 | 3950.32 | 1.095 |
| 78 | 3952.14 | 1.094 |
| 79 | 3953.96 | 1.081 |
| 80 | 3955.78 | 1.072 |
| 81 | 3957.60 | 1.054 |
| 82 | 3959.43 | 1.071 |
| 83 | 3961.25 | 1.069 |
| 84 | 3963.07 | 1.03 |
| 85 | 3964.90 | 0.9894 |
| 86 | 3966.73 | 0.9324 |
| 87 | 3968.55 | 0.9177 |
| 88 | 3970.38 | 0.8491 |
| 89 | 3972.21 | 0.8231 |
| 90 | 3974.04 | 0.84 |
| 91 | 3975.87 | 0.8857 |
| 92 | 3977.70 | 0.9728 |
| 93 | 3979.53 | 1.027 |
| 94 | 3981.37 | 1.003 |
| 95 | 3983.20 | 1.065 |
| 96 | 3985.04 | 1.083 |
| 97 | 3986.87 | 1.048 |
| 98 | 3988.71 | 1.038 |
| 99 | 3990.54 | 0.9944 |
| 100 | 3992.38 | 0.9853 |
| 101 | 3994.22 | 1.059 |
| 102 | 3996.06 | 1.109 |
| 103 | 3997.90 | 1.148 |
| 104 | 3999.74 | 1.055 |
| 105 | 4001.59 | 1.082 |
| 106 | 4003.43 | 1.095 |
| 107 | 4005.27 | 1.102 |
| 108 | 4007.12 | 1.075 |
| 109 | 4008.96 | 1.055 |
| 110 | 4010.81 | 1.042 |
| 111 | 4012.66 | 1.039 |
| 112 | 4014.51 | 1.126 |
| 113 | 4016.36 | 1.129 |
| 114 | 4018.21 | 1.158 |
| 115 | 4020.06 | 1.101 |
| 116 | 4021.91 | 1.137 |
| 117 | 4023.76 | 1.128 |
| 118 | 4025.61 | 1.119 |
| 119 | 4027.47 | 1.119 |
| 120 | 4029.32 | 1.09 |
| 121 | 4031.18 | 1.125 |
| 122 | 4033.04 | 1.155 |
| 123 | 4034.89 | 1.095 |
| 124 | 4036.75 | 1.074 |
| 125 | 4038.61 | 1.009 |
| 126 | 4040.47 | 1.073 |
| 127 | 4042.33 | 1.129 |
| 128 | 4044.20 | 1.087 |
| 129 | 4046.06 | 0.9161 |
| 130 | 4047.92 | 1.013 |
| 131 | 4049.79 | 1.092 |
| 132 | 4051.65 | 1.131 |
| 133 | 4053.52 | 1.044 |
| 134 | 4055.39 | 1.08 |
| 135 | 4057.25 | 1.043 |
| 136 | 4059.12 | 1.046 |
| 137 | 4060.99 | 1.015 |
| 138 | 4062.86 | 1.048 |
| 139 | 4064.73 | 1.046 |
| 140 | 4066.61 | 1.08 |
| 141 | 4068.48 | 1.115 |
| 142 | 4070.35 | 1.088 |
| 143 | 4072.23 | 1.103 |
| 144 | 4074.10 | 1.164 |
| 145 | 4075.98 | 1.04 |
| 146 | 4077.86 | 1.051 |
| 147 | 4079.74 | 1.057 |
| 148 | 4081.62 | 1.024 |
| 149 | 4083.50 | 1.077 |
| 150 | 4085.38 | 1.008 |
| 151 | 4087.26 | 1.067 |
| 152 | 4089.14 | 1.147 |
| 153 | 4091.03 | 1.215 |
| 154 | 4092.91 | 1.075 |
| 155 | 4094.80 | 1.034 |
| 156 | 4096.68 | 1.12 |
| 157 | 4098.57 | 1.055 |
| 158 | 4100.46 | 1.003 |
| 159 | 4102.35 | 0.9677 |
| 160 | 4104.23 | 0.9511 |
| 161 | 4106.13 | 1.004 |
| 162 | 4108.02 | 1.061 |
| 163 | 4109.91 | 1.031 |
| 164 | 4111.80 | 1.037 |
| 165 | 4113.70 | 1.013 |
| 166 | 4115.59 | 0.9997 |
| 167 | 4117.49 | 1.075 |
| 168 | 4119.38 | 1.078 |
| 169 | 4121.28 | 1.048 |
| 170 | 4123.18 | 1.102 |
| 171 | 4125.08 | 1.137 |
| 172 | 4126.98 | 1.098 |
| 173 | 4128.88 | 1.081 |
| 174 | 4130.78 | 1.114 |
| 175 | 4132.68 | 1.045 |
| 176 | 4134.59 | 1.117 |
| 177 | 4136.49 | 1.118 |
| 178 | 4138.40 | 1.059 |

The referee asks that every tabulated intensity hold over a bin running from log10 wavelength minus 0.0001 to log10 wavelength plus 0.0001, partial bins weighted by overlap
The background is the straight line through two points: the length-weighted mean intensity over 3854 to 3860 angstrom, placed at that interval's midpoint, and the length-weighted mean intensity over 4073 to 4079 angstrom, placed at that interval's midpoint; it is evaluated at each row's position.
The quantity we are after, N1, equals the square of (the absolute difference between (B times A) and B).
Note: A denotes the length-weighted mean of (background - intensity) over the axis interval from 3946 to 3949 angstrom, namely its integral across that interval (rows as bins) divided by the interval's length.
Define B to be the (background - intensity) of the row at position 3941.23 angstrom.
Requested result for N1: 0.021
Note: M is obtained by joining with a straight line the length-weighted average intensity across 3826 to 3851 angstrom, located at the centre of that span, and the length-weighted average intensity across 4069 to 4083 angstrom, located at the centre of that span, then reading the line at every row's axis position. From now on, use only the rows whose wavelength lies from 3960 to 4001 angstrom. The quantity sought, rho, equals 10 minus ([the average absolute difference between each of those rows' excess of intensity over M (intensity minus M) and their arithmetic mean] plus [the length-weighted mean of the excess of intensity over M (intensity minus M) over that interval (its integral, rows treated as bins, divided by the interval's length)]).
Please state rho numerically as 9.95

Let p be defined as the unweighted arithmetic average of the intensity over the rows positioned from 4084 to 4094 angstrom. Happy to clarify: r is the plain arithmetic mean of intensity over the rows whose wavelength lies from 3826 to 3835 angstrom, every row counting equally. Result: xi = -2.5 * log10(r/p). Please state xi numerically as 0.23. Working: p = 1.10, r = 0.89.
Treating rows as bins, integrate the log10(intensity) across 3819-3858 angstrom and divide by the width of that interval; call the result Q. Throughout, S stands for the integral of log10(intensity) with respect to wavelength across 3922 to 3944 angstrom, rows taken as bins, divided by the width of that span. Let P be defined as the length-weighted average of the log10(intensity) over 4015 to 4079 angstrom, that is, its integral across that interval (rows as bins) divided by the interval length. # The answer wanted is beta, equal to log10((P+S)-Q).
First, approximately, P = 0.034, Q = -0.014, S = -0.011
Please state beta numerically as -1.43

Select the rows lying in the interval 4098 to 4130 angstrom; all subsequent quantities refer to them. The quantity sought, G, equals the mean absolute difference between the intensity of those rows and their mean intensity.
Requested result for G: 0.040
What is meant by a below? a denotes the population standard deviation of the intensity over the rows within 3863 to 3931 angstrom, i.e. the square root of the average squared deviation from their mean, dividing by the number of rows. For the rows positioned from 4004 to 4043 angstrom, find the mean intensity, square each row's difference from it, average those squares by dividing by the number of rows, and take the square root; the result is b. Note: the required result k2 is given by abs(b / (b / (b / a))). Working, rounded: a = 0.061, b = 0.039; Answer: 0.6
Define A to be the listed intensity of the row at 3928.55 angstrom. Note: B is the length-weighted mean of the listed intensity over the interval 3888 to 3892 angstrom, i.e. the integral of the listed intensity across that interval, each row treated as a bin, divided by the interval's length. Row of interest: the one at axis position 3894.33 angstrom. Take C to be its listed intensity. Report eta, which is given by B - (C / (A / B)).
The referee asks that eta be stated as 0.06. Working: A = 1.02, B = 0.98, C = 0.9549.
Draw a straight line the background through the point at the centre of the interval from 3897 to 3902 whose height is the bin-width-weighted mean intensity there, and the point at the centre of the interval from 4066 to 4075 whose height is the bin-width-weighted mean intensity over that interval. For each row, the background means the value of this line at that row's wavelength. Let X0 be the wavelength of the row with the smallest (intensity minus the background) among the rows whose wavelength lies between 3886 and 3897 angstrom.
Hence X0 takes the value 3896.12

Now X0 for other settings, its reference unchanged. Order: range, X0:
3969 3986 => 3972.21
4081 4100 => 4085.38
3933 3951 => 3937.61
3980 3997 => 3992.38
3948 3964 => 3963.07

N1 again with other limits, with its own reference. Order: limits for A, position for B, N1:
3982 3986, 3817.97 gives 0.003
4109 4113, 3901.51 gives 0.003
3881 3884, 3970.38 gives 0.050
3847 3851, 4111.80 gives 0.002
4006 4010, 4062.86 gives 0.001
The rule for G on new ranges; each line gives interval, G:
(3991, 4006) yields 0.035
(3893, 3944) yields 0.047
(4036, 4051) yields 0.052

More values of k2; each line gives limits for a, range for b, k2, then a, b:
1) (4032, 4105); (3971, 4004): 1.5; 0.058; 0.087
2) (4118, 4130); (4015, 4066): 2.0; 0.027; 0.054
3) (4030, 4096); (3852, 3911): 1.2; 0.054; 0.065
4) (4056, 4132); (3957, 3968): 1.0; 0.052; 0.050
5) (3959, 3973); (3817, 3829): 0.6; 0.089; 0.052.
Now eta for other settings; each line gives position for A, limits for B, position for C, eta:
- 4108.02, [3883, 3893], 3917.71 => 0.05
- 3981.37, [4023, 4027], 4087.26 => -0.07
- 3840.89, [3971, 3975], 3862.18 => -0.25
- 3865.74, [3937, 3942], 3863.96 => 0.00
